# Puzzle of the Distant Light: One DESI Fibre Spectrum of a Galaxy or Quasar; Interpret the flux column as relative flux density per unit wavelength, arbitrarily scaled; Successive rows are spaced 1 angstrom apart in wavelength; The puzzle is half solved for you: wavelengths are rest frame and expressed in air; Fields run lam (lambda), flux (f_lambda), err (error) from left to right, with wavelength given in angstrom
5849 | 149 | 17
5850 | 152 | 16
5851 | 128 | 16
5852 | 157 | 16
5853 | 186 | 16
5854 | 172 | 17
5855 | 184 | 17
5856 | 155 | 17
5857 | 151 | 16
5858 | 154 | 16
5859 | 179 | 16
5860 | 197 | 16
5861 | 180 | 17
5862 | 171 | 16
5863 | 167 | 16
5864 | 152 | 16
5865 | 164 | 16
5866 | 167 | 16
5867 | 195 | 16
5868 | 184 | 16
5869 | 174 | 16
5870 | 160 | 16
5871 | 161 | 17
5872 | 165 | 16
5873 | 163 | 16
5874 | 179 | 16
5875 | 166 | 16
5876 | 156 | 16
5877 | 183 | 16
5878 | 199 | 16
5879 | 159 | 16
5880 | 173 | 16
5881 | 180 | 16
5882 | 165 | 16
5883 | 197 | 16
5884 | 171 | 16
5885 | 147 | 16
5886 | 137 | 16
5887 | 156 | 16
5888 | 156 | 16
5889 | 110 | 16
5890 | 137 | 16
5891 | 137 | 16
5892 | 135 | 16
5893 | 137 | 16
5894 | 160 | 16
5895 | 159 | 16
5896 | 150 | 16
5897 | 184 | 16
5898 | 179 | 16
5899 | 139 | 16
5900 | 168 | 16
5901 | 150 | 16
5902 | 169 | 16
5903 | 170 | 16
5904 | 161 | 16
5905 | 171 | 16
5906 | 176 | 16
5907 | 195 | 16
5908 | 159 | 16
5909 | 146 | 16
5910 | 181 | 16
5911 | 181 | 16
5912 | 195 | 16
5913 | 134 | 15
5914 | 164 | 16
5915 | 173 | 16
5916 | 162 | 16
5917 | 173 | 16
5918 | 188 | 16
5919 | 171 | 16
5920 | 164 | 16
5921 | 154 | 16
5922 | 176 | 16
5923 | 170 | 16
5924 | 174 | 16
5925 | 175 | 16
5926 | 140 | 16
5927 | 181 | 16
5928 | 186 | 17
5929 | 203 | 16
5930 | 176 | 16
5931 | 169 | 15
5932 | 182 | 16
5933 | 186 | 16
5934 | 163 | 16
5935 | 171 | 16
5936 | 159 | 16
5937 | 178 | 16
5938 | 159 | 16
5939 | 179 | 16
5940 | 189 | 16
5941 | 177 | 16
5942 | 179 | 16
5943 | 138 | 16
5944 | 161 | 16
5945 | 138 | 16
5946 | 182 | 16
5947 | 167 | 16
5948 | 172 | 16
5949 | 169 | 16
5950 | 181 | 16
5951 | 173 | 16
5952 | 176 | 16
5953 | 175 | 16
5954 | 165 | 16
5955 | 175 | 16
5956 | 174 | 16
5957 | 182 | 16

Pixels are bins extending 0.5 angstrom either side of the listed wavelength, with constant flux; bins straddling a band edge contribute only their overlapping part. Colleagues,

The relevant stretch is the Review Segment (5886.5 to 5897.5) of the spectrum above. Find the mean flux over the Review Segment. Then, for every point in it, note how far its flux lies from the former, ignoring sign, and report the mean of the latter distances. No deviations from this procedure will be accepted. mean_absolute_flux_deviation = 14.7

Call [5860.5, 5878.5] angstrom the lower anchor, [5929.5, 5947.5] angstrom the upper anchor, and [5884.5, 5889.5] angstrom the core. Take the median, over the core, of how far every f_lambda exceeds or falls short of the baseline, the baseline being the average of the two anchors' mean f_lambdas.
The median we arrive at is -24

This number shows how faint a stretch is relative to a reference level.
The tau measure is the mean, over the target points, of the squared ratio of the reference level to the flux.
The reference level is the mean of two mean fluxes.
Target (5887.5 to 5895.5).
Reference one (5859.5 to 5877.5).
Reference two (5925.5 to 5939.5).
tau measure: 1.55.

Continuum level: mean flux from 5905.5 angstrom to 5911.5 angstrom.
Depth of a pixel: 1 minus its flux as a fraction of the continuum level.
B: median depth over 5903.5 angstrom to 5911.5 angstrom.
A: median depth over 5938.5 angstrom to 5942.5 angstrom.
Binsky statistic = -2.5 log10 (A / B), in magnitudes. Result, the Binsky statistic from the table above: -2.7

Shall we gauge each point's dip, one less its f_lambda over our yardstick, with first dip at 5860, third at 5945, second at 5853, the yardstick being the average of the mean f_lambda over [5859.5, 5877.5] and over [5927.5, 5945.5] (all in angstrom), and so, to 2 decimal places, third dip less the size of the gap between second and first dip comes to 0.13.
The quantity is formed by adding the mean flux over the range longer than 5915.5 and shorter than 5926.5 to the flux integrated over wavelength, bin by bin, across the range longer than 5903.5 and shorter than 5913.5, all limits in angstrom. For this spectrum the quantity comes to 1867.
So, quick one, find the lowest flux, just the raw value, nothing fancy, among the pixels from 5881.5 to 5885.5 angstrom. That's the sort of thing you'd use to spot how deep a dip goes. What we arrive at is 147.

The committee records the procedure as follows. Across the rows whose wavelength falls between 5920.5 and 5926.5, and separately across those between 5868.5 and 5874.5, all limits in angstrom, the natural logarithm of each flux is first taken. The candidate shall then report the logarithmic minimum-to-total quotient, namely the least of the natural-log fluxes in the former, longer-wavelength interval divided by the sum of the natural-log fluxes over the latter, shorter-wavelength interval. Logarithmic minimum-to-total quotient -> 0.161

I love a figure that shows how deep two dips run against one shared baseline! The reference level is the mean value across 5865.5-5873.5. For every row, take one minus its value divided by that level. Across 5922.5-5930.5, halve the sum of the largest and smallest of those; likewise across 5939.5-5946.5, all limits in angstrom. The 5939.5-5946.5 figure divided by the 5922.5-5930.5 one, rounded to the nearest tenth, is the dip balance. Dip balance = -20.3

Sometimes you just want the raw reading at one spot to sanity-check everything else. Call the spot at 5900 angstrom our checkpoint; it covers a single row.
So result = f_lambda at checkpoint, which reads 168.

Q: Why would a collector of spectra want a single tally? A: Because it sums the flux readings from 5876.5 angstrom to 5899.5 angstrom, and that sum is 3650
